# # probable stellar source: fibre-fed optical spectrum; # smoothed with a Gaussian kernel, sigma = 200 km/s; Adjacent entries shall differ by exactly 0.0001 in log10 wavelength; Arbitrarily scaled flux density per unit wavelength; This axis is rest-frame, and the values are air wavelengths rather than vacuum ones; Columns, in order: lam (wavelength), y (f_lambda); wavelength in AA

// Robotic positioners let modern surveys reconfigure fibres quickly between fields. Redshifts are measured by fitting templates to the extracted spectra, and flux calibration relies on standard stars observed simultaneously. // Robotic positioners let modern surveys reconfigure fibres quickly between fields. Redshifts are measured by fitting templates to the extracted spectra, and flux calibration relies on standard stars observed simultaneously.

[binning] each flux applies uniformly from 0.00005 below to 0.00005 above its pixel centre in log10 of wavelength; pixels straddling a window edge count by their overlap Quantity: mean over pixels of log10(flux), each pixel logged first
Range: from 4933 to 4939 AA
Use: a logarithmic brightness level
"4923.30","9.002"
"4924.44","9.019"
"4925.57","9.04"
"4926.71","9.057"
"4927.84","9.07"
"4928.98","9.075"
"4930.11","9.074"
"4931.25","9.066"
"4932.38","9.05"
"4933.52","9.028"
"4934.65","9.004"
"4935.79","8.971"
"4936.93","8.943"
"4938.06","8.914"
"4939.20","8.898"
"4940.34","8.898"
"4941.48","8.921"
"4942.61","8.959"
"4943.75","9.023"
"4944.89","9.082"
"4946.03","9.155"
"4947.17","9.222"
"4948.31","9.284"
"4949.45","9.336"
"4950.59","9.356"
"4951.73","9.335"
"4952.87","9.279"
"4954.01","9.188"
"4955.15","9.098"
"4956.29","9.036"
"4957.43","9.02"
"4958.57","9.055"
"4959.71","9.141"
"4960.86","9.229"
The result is 0.953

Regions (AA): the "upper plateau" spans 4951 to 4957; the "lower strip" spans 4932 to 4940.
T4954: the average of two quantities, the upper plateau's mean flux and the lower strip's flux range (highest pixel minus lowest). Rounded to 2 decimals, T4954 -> 4.67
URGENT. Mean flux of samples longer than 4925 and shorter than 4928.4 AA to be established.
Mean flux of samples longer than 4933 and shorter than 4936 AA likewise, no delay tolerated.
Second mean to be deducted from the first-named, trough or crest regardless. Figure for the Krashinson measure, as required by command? 0.05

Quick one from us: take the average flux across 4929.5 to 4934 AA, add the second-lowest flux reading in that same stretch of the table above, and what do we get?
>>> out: 18.1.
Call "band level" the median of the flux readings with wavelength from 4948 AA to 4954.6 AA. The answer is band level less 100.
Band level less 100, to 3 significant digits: -90.7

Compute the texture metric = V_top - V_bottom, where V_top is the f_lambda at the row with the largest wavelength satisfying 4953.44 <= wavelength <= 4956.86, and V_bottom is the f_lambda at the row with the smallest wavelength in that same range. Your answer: -0.15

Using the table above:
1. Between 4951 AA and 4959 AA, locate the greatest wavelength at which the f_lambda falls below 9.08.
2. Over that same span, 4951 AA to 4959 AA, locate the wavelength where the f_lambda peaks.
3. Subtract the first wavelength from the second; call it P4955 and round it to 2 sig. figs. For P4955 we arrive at -6.8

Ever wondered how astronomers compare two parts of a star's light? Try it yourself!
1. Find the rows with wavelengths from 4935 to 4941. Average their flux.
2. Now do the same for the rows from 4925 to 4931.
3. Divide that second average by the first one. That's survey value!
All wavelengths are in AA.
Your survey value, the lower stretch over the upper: 1.016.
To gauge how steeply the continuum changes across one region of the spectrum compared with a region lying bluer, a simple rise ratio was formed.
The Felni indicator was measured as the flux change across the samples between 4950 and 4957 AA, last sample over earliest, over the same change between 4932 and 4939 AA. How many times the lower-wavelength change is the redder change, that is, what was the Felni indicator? 2.4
